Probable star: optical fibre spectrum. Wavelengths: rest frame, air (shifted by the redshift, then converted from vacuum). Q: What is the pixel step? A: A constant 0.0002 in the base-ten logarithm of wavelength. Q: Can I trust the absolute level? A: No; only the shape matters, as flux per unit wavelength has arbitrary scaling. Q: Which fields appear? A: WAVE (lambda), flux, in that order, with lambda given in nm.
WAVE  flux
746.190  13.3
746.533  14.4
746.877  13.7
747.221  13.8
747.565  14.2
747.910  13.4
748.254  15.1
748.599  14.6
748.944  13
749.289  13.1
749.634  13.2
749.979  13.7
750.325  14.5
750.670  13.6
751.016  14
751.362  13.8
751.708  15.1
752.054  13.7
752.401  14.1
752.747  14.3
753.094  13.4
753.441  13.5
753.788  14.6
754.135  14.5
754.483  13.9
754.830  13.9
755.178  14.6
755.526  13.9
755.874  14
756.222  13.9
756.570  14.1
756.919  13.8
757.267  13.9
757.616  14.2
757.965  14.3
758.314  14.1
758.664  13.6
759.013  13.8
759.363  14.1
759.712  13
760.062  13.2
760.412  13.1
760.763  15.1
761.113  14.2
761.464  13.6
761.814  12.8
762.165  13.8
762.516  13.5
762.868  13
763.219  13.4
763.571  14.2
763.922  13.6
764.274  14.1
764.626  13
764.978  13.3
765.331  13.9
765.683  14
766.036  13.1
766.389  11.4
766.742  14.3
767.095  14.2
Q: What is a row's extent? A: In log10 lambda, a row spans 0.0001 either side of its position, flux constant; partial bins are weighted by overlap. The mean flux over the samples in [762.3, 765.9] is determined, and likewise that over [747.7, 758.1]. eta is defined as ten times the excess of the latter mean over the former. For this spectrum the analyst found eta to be 3.9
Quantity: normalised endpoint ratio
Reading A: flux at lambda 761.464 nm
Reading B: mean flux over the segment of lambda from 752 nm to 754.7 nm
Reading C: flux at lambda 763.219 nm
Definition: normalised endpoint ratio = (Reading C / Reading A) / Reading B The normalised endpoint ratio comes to 0.070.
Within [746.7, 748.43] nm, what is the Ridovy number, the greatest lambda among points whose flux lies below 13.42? 747.910 nm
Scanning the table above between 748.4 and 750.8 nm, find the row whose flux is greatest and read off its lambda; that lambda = 748.599 nm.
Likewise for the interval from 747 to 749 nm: 748.254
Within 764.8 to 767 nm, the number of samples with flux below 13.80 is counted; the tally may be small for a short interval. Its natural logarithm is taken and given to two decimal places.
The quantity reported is 1.10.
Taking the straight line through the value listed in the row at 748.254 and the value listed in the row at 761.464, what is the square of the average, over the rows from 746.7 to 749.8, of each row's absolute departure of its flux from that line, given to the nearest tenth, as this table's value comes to 1.7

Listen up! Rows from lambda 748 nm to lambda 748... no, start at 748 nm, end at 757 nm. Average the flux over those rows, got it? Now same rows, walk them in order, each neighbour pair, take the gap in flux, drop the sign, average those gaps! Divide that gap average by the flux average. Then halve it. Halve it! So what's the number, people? 0.019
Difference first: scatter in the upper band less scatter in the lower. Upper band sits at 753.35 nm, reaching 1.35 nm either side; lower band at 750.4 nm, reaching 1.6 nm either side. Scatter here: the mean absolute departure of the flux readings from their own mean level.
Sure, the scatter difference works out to -0.13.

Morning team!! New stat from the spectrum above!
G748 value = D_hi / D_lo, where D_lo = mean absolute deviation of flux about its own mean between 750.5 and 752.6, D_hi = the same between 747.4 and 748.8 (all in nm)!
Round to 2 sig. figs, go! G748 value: 1.4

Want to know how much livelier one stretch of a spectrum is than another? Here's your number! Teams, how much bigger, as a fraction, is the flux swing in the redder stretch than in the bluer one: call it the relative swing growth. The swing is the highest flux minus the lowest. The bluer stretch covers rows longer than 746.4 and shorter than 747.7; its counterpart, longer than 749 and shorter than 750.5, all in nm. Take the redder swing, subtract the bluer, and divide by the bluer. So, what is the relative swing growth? 1.0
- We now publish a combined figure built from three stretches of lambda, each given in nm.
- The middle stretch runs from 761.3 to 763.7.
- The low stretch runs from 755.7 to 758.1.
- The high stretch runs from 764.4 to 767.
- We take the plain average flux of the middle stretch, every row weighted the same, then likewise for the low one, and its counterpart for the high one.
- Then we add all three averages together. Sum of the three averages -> 40.8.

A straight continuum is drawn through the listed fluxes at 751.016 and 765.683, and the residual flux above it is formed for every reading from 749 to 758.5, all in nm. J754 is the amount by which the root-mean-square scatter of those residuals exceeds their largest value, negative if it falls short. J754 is -0.7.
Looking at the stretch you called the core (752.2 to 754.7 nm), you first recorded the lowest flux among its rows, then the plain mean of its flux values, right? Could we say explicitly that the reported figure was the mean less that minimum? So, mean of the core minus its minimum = 0.64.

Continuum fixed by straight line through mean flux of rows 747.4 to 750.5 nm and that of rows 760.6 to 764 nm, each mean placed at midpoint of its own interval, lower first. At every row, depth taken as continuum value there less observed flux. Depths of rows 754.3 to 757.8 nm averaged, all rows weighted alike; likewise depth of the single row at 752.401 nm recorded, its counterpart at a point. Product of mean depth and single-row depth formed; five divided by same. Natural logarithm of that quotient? 4.4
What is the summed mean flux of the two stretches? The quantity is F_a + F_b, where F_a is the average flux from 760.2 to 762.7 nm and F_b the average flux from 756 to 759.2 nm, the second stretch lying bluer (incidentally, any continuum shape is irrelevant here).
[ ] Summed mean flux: 27.7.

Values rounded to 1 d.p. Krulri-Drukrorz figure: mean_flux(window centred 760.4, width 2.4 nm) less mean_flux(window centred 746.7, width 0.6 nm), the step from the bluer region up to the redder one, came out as -0.3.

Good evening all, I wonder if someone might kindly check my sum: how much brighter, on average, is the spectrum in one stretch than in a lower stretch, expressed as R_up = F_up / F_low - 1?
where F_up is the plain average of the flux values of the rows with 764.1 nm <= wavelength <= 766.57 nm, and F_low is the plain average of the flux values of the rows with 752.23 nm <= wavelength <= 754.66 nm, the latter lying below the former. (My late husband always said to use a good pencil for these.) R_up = -0.056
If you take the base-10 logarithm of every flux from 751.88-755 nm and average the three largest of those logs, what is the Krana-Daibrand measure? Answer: 1.160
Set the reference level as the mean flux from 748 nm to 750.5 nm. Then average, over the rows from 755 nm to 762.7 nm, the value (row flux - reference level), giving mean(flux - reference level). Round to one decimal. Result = 0.0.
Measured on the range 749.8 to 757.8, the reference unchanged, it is 0.2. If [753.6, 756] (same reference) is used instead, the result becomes 0.3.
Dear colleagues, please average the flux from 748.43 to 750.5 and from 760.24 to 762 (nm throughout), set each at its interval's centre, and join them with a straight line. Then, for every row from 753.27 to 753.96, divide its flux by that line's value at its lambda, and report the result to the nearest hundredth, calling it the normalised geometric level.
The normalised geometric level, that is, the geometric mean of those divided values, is 1.02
